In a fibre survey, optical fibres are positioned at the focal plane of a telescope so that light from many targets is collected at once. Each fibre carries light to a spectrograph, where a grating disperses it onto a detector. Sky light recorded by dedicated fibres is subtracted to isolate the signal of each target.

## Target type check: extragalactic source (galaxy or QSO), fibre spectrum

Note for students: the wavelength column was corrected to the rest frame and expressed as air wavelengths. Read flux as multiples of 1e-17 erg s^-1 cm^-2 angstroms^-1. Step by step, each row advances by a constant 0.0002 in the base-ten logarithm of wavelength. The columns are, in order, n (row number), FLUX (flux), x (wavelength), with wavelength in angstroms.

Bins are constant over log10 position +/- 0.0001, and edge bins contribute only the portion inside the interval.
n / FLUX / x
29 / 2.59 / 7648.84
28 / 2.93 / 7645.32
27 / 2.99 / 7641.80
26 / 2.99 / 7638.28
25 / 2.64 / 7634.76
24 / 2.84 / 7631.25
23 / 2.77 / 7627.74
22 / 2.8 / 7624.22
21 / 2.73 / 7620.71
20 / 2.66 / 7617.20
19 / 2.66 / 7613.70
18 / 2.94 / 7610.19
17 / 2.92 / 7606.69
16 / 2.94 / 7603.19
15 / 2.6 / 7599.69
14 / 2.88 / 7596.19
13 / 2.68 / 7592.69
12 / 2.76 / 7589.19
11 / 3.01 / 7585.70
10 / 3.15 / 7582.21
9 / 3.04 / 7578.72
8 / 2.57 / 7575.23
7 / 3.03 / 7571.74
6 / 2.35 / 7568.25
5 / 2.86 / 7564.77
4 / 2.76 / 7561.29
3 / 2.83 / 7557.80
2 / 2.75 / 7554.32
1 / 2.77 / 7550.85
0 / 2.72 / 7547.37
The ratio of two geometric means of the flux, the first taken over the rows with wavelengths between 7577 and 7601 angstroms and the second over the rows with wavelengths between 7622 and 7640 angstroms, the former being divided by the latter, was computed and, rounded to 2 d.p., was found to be 1.02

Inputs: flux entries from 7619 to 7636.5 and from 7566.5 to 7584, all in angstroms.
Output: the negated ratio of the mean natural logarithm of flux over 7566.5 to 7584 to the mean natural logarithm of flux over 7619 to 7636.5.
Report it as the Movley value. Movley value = -1.02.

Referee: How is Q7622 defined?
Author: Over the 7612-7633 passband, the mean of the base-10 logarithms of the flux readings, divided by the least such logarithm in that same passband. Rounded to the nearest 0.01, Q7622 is 1.03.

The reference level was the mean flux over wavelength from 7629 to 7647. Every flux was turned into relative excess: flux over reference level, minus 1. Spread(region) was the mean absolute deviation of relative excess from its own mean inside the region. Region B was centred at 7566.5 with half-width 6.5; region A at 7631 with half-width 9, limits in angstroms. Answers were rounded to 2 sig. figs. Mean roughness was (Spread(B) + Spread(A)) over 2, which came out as 0.050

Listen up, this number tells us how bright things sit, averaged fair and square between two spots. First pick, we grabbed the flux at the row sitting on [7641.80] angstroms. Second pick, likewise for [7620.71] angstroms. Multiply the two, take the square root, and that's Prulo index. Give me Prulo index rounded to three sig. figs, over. 2.86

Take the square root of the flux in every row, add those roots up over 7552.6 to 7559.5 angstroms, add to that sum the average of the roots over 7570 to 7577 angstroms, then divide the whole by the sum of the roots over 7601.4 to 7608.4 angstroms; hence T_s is 1.464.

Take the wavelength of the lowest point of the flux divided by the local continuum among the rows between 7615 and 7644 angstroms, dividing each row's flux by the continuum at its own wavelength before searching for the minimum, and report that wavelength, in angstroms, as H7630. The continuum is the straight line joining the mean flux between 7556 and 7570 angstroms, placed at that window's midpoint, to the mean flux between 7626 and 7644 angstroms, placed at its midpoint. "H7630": 7634.76 angstroms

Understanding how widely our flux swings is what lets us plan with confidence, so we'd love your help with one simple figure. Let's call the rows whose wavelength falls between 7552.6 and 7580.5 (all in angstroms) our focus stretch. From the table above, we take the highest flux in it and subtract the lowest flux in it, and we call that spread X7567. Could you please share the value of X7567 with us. 0.7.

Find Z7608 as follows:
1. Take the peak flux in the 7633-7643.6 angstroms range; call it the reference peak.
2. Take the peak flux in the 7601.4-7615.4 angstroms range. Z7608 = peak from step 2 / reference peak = 0.98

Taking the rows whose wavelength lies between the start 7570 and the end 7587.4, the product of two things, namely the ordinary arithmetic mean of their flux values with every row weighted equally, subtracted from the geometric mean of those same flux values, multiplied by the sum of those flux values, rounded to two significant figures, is -0.11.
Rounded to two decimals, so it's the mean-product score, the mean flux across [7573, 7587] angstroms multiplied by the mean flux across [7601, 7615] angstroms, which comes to 8.43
